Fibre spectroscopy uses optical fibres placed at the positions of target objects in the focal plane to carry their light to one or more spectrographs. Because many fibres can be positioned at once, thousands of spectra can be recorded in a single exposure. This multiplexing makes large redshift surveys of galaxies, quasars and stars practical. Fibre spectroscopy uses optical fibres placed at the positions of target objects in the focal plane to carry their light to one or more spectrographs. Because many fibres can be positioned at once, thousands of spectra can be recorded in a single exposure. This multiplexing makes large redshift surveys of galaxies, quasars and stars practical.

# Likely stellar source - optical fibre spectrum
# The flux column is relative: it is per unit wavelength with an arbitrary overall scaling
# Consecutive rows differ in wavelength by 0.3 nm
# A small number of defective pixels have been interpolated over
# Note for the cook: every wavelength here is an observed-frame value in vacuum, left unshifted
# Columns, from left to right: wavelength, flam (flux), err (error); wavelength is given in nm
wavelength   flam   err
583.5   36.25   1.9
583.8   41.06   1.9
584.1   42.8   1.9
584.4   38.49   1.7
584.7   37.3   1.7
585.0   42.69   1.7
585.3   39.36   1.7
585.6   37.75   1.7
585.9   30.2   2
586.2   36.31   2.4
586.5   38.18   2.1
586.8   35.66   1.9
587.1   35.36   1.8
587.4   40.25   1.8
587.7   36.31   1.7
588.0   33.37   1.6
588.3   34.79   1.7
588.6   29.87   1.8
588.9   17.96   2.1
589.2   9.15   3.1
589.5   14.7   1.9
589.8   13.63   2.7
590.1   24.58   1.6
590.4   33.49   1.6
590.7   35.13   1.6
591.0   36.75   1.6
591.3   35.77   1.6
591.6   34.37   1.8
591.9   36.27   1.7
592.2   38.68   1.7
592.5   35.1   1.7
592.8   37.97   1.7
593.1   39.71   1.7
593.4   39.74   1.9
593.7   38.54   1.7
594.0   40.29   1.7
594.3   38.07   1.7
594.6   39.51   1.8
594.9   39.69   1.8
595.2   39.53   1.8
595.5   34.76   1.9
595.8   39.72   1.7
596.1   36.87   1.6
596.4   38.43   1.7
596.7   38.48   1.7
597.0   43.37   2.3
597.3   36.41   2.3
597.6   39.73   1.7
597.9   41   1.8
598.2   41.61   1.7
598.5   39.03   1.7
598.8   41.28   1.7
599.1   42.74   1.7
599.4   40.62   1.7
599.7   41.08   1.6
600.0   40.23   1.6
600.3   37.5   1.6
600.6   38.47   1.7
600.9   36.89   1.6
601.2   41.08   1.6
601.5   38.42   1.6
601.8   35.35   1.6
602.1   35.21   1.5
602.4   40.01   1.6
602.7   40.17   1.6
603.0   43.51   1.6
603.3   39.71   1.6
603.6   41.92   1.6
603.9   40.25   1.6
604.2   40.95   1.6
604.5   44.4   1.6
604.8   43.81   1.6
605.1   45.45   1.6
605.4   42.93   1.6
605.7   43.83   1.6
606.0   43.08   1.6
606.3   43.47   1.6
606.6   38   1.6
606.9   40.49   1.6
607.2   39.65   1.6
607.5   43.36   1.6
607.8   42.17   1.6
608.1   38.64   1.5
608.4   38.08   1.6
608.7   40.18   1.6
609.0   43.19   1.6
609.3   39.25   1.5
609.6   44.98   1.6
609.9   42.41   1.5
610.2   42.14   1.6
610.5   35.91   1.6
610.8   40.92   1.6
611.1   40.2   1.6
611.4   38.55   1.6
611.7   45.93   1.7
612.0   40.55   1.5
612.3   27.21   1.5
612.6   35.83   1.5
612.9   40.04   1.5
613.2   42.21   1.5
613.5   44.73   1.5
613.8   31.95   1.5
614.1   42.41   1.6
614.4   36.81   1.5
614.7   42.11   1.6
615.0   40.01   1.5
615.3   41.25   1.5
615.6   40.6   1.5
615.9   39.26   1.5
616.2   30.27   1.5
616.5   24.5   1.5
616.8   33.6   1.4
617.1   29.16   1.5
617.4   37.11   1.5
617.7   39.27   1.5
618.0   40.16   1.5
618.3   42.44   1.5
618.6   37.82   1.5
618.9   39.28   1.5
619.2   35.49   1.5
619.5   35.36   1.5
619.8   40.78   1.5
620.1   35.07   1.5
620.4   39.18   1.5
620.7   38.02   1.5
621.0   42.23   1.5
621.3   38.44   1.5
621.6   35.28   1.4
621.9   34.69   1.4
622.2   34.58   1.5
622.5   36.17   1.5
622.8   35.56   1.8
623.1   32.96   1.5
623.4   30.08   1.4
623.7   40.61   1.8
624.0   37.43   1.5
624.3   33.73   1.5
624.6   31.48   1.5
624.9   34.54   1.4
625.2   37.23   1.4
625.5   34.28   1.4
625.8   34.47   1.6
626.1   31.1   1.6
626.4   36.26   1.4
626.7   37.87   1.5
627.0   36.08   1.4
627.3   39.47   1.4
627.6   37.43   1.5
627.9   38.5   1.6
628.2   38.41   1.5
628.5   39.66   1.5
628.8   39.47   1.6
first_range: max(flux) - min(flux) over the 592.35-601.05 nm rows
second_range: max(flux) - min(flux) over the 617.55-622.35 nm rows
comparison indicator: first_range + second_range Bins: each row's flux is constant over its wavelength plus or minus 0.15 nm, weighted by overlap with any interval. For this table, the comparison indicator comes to 16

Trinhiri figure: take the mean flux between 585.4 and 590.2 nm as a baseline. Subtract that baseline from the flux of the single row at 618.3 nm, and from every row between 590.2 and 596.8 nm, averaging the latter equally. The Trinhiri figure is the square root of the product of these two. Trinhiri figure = 10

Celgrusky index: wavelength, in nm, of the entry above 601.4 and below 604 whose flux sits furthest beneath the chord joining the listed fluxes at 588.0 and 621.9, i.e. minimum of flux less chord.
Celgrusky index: 602.1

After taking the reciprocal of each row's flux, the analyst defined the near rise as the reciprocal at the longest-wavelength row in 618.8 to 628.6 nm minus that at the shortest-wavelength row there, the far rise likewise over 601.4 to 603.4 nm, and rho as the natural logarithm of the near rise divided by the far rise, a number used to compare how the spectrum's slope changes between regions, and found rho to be -1.2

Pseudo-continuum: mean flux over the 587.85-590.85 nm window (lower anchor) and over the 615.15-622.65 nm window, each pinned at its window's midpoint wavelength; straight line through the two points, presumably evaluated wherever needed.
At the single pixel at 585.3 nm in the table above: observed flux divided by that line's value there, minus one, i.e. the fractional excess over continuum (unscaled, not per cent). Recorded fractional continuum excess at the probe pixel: 0.7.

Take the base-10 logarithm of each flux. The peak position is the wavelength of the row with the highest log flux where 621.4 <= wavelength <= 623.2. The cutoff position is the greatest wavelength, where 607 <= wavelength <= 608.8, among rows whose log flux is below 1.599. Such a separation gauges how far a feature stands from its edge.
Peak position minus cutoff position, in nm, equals 14.10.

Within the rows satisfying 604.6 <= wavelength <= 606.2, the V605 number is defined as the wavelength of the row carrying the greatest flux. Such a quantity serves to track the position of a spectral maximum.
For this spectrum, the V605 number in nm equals 605.1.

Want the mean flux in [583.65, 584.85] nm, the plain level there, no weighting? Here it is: 39.9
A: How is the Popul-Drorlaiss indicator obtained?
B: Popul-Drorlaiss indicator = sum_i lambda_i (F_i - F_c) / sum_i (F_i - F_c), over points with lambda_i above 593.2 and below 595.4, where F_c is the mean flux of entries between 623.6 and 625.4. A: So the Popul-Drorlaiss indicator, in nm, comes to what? 594.31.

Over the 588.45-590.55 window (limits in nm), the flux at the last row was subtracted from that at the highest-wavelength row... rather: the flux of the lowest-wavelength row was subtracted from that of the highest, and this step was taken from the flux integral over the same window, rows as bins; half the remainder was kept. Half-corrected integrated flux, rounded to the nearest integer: 20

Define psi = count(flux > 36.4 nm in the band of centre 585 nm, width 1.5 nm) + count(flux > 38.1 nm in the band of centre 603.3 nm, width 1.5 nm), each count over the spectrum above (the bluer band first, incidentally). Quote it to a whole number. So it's 10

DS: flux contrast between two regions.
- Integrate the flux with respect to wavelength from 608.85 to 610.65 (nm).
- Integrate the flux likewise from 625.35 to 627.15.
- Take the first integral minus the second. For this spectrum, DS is 11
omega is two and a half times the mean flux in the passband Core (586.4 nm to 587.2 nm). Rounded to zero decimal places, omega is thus 91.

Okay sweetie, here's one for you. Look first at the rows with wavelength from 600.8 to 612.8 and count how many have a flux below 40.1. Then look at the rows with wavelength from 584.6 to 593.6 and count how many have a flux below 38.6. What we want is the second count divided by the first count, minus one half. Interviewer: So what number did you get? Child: 1.1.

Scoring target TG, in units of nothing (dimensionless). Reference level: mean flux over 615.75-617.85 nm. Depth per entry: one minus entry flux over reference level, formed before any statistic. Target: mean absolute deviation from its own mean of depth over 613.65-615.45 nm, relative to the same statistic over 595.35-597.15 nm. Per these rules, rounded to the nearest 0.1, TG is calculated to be 1.6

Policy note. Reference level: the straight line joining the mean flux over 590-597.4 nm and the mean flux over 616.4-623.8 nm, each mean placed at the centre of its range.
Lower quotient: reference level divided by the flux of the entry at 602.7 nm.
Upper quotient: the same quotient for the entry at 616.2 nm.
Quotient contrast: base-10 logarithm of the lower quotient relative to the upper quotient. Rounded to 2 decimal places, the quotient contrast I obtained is -0.12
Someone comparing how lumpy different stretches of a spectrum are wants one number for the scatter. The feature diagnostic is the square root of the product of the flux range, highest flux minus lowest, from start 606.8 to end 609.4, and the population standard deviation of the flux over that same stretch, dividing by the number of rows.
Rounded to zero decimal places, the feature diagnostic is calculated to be 3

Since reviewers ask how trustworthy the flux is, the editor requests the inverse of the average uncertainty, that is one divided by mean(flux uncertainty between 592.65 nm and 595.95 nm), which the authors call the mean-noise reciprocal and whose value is 0.57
